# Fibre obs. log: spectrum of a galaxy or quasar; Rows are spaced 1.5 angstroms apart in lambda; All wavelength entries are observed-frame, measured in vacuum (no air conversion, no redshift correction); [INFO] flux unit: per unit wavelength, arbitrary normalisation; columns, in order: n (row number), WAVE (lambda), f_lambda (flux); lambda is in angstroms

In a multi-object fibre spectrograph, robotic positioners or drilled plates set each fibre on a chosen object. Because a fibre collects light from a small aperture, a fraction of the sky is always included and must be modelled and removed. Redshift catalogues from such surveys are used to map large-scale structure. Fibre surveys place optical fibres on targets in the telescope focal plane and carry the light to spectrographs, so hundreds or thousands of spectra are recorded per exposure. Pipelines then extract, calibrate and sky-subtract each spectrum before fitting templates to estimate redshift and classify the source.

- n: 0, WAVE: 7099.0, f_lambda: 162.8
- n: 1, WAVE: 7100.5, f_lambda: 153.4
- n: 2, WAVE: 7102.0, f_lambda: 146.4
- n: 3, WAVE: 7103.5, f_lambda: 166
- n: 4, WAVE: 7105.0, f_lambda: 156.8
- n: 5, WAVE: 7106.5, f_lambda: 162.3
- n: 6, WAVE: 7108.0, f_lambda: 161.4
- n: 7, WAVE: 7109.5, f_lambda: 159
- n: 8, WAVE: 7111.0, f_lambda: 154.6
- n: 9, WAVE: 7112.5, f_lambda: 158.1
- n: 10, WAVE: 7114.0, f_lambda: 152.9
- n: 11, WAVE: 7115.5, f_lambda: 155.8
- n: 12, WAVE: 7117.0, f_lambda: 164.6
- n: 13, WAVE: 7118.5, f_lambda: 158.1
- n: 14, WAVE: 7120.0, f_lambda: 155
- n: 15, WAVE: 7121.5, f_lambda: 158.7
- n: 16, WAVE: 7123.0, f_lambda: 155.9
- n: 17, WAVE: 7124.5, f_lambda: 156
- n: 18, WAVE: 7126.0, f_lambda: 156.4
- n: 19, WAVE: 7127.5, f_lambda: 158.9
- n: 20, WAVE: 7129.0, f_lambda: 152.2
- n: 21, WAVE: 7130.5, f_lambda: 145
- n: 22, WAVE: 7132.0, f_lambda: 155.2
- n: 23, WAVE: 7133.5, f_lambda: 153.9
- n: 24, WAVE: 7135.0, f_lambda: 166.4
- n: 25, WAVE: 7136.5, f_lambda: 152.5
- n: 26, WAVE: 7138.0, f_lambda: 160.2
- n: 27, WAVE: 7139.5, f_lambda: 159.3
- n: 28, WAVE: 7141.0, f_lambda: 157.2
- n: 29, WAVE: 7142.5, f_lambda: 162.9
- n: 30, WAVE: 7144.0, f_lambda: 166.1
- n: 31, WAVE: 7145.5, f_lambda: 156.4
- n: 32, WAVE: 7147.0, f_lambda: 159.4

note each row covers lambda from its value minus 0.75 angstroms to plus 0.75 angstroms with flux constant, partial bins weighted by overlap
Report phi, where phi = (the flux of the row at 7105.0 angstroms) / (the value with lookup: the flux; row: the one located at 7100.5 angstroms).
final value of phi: 1.02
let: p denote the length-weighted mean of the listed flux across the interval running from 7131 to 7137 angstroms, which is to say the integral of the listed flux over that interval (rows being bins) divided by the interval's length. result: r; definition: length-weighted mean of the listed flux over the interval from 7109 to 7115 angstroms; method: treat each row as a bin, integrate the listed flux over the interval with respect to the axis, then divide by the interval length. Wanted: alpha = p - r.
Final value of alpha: 0.7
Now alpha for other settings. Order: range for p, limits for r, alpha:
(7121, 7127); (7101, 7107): -0.7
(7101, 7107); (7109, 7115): 1.5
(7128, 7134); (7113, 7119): -6.1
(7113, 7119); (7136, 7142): 0.1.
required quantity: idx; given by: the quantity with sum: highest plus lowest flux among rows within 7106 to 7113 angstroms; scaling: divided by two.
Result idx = 158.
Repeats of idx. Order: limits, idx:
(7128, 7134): 150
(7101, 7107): 156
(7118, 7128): 157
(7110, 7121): 159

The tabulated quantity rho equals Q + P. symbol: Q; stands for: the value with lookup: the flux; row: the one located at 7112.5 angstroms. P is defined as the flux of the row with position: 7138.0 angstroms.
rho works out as 318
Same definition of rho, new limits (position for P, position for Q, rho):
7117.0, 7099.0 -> 327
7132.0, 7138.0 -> 315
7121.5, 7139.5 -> 318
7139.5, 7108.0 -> 321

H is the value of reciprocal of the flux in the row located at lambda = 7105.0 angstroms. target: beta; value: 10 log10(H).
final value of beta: -22.0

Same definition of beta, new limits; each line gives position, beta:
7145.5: -21.9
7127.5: -22.0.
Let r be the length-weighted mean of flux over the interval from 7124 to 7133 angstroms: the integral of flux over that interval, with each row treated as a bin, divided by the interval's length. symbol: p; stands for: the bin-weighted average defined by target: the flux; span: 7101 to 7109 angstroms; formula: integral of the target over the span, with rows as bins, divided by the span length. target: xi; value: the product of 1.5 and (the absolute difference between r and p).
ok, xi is 6.8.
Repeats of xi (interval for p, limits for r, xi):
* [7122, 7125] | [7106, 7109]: 8.1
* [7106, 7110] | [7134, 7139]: 2.3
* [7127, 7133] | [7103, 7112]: 10.8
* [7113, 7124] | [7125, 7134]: 5.4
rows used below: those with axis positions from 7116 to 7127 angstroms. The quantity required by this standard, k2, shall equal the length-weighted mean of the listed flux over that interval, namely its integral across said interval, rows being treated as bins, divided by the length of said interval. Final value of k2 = 158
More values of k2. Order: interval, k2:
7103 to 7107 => 161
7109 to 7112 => 157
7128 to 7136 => 155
